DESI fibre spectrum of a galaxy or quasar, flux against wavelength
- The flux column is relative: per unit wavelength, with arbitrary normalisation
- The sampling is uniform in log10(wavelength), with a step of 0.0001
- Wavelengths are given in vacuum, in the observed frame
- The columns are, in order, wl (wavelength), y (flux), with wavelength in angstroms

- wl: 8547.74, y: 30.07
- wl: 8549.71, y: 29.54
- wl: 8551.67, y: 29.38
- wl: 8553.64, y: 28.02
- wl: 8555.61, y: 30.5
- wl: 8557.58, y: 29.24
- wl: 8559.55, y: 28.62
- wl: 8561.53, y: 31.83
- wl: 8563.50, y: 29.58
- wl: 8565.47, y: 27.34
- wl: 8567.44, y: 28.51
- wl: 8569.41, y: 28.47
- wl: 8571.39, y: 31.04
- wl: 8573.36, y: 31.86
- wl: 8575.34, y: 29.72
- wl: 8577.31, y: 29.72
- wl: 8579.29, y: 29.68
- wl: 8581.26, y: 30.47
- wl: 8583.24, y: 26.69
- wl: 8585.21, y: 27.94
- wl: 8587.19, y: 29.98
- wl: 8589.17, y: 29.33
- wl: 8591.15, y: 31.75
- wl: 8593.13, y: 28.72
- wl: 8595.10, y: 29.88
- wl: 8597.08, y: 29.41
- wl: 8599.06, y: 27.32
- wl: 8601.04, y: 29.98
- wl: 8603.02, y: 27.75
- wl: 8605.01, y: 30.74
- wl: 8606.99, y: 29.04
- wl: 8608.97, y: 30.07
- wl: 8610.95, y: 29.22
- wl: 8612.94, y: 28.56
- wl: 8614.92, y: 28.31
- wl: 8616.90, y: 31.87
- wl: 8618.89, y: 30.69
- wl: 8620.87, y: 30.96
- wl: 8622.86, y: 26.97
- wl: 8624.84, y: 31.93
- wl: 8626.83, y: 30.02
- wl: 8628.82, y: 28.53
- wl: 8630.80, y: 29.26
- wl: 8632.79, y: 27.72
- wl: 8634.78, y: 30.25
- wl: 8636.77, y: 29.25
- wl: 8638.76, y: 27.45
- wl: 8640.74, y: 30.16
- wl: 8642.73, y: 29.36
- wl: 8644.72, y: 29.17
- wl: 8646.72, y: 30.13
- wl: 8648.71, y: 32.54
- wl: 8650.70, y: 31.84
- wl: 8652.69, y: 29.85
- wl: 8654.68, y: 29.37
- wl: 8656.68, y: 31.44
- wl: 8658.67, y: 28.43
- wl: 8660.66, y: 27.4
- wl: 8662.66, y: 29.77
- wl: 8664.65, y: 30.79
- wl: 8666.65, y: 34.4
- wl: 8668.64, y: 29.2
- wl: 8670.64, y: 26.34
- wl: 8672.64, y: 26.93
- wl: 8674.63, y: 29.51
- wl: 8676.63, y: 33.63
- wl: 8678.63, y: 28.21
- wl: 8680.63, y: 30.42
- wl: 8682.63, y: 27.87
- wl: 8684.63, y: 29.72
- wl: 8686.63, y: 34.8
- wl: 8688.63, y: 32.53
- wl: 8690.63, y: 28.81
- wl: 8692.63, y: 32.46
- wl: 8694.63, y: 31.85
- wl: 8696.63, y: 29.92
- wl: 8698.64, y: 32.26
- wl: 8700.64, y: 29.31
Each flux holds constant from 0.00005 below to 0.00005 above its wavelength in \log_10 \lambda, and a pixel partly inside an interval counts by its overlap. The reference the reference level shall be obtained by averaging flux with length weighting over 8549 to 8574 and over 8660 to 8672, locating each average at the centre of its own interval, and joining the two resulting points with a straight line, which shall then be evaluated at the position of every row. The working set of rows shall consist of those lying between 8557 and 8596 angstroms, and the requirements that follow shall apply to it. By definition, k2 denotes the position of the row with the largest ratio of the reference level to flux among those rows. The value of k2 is 8583.24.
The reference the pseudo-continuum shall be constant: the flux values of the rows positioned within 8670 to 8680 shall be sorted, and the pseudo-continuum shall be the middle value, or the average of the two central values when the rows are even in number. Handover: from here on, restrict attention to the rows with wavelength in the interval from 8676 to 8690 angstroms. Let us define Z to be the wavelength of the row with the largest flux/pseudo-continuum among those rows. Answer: 8686.63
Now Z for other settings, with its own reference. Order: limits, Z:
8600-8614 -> 8605.01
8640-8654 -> 8648.71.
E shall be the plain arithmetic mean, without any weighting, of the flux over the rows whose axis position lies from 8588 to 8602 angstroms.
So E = 29.5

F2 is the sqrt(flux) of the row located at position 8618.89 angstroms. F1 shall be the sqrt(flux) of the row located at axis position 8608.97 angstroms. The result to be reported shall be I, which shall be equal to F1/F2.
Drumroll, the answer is 0.990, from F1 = 5.48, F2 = 5.54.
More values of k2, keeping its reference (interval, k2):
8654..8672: 8670.64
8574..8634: 8583.24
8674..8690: 8682.63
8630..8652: 8638.76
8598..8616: 8599.06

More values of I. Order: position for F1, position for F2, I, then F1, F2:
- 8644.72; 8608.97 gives 0.985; 5.40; 5.48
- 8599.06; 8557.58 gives 0.967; 5.23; 5.41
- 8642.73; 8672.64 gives 1.044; 5.42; 5.19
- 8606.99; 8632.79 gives 1.024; 5.39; 5.26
